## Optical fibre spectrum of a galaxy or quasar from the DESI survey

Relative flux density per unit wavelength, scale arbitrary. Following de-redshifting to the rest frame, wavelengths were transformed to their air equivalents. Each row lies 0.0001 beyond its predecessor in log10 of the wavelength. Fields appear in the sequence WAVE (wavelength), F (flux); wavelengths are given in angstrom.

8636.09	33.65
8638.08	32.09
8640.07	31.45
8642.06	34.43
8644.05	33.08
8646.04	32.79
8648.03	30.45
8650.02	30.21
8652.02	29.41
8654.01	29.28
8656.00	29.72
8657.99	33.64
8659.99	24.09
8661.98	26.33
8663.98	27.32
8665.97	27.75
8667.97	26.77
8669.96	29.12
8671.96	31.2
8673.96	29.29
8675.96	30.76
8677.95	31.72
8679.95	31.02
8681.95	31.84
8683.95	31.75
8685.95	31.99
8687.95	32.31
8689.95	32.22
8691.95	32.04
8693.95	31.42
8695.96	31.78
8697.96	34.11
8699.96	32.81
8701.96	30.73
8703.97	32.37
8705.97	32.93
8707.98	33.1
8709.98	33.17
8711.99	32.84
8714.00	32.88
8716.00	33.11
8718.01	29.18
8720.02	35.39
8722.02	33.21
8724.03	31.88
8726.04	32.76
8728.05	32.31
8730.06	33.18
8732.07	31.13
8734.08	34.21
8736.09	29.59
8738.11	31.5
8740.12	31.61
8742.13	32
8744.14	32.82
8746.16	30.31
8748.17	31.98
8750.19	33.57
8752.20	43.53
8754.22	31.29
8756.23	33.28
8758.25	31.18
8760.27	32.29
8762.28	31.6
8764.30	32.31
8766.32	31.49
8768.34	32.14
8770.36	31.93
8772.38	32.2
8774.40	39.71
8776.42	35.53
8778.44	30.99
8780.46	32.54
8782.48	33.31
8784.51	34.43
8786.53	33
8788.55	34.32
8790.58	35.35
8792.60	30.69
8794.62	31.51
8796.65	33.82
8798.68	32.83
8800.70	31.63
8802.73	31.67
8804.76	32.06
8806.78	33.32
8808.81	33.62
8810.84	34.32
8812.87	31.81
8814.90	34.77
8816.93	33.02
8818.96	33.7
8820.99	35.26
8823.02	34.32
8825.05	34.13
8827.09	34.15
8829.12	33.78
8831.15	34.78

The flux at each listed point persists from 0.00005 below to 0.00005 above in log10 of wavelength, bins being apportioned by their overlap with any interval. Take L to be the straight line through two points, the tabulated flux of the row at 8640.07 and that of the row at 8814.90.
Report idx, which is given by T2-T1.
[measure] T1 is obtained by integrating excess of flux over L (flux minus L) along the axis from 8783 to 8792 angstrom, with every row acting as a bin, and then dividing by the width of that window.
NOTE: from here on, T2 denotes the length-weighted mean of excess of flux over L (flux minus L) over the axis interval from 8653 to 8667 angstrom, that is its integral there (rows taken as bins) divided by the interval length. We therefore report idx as -3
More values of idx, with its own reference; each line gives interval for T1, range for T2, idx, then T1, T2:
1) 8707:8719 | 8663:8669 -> -4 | -0.5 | -5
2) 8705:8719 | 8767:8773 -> -2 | -0.4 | -2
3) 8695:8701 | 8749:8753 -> 4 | 0.3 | 4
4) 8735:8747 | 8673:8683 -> 1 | -2.0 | -1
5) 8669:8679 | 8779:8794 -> 1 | -1.7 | -1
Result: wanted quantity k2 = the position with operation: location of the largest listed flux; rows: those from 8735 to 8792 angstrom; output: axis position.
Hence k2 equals 8752.20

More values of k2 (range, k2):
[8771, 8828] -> 8774.40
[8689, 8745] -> 8720.02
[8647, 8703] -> 8697.96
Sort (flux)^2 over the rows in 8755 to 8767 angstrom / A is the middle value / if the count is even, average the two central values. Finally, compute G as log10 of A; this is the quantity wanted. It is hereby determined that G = 3.01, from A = 1021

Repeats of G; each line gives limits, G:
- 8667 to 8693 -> 3.00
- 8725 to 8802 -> 3.02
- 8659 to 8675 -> 2.88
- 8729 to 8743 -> 3.00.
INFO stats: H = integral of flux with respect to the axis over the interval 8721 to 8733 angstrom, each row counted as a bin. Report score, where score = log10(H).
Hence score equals 2.59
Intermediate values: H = 389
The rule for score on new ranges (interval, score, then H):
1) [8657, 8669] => 2.52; 332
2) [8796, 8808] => 2.59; 390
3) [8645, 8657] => 2.56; 364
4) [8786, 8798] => 2.60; 397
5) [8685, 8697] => 2.58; 384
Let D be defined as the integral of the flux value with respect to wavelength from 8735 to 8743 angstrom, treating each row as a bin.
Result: 249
